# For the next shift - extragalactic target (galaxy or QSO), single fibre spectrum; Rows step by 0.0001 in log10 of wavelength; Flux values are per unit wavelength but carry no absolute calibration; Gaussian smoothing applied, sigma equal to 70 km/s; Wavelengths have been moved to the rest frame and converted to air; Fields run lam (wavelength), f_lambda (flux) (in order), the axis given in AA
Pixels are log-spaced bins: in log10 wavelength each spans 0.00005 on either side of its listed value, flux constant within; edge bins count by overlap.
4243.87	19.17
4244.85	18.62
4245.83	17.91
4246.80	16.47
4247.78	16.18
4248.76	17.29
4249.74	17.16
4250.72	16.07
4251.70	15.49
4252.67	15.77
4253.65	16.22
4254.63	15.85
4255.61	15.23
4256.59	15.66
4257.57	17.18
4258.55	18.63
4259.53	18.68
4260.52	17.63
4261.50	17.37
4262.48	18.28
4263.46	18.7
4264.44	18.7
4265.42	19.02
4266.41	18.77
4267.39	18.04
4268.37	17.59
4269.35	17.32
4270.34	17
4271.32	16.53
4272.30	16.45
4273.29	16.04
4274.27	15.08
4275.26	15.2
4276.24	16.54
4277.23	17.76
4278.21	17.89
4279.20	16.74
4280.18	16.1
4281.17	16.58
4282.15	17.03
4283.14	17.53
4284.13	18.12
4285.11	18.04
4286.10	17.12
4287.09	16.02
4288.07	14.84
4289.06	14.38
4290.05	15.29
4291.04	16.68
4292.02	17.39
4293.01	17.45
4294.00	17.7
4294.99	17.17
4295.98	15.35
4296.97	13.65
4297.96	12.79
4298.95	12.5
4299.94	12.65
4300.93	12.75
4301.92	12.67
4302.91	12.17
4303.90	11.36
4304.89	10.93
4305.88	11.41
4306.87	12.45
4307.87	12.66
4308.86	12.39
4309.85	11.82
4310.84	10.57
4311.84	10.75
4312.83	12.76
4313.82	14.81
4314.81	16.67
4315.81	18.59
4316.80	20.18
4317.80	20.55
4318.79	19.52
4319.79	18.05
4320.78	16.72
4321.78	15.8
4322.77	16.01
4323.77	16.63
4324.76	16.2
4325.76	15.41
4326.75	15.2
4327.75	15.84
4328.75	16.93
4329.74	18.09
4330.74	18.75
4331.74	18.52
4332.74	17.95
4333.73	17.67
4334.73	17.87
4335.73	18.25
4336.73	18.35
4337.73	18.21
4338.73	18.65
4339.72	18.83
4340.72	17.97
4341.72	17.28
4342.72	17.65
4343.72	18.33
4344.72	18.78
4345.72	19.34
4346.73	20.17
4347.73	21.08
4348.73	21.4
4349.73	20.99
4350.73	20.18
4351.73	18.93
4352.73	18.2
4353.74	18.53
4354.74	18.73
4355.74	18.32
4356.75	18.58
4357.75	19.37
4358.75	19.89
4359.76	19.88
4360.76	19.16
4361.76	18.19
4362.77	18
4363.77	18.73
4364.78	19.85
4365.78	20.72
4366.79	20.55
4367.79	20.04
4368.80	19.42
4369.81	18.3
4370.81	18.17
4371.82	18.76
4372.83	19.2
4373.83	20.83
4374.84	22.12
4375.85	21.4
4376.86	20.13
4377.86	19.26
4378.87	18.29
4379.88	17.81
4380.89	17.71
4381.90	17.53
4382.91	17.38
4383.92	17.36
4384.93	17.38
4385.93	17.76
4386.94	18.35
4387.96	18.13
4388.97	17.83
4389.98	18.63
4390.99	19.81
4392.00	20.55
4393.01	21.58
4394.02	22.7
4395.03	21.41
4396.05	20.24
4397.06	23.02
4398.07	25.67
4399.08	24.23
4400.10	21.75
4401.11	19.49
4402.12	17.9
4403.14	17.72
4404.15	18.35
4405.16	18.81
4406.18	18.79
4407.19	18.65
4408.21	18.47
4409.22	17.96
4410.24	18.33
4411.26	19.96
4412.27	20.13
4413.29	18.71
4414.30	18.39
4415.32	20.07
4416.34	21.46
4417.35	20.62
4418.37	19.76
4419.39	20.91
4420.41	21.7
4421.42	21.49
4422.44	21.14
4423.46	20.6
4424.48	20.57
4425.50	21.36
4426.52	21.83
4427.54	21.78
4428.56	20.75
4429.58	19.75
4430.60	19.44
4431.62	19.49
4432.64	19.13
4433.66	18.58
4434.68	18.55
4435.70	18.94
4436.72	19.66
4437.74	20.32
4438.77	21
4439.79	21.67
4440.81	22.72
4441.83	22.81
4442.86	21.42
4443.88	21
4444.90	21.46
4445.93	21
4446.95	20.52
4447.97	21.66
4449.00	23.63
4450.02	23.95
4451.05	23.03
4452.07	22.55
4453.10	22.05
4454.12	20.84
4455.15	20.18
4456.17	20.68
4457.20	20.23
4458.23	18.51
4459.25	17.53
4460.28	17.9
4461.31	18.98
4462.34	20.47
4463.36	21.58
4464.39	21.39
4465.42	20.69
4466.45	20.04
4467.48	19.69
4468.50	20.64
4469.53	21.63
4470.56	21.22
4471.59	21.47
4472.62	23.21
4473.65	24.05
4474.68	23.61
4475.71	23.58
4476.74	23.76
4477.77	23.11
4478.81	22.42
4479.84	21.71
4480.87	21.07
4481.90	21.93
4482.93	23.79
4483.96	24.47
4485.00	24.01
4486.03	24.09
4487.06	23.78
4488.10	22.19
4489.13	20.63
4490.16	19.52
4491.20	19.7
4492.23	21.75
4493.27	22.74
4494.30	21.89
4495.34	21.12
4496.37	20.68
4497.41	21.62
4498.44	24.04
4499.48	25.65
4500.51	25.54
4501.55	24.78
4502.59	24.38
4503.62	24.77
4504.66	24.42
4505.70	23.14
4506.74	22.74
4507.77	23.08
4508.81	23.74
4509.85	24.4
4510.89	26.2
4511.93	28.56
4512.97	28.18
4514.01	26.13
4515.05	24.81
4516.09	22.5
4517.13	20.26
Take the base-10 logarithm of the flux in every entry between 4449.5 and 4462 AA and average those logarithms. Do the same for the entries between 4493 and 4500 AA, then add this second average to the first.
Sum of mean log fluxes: 2.66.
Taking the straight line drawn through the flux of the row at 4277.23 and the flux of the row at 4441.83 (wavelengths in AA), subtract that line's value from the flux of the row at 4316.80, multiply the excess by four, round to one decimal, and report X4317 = 4.8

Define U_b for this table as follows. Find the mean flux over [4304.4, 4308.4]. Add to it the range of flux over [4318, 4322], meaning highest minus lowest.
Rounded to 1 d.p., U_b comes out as 15.6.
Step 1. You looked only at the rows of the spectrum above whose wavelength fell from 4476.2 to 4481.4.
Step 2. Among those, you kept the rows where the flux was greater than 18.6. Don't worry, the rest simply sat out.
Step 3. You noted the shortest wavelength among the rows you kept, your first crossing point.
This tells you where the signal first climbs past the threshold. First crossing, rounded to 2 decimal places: 4476.74 AA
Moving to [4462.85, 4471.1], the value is 4463.36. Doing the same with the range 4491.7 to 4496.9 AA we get 4492.23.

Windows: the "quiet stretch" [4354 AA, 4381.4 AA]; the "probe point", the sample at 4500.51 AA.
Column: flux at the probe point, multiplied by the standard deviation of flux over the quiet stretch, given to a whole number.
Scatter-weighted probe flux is 29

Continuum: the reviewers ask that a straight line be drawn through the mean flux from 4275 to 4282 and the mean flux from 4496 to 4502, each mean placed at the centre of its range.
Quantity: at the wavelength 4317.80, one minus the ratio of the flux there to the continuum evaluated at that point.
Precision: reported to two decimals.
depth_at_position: -0.14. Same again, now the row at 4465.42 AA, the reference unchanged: 0.09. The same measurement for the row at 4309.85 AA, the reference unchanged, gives 0.33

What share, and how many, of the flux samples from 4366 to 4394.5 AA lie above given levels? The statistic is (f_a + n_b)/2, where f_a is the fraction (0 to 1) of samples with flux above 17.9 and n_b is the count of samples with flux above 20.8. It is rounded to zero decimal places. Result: 3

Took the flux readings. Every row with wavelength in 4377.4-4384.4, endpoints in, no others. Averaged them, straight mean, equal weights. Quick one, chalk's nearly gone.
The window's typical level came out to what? 17.9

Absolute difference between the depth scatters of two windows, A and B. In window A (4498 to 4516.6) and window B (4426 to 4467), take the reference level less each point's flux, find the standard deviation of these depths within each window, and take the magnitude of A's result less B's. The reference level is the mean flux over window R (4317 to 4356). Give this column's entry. 0.1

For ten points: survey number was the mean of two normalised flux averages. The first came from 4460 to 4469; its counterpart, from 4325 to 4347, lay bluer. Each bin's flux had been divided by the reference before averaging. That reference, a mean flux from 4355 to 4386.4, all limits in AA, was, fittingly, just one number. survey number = 1.00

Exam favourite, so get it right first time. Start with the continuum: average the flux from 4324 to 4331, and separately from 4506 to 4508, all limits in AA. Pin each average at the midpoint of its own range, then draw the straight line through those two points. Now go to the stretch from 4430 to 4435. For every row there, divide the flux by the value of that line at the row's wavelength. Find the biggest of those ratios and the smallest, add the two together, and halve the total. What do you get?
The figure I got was 0.94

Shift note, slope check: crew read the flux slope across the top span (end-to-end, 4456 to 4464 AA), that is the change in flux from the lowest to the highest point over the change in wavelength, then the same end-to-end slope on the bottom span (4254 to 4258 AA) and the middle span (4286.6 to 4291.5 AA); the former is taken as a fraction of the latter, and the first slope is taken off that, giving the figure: 2.6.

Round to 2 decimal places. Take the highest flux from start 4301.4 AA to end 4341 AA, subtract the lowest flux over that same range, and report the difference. 9.98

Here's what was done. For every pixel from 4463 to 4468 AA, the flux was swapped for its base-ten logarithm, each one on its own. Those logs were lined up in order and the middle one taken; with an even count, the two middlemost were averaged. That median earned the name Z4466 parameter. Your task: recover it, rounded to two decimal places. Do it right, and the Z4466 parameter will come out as 1.32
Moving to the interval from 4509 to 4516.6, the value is 1.42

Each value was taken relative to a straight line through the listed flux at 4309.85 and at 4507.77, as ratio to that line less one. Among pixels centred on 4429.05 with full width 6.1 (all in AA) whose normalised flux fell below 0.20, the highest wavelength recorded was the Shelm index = 4431.62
